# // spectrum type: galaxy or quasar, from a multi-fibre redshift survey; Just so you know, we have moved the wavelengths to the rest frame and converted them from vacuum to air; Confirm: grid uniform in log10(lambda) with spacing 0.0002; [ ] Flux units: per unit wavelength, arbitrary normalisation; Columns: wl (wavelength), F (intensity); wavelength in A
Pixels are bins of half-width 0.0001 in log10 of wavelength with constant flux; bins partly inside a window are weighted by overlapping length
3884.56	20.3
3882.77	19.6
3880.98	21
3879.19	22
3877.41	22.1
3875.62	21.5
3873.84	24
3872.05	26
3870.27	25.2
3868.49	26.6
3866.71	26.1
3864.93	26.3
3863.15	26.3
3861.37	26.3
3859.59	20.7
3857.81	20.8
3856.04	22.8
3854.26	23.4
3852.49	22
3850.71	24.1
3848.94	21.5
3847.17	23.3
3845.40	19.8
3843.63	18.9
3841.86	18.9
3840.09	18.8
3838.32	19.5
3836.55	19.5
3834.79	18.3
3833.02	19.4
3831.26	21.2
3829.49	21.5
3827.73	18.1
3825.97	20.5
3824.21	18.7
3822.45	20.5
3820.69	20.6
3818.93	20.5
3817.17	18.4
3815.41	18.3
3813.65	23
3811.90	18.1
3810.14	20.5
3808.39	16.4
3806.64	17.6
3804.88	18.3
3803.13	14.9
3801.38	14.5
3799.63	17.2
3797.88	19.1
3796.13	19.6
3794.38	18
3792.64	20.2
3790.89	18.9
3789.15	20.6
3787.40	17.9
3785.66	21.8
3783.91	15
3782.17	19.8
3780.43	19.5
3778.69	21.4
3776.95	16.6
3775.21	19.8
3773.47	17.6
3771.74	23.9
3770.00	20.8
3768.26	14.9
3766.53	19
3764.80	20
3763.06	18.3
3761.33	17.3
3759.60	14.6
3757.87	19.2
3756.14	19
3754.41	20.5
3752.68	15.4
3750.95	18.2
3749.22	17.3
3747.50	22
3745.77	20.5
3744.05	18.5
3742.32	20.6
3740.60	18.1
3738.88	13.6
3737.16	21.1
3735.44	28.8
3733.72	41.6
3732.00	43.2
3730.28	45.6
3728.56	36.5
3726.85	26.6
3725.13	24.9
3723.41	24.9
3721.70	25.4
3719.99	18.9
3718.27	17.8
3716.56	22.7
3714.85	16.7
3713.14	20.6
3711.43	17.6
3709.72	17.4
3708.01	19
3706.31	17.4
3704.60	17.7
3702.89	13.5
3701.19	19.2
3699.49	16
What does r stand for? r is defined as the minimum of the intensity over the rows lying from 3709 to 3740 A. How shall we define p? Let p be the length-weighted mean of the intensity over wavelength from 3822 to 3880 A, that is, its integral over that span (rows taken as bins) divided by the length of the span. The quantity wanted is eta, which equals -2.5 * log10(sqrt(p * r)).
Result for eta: -3.09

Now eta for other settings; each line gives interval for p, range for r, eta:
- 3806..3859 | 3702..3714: -3.04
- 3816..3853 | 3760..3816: -3.08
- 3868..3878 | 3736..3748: -3.15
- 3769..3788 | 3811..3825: -3.18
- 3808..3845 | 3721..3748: -3.03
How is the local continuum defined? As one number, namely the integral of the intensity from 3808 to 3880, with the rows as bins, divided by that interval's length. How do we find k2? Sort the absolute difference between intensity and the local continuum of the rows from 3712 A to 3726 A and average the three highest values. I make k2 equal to 4.1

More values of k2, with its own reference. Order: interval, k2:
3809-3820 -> 3.3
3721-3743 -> 21.9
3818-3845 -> 3.2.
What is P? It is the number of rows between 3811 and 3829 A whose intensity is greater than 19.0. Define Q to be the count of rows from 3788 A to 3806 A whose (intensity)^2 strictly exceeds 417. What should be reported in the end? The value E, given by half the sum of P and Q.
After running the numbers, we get 3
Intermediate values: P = 5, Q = 1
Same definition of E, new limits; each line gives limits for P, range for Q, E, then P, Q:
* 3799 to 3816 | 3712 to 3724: 3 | 2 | 4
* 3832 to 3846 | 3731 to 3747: 5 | 4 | 6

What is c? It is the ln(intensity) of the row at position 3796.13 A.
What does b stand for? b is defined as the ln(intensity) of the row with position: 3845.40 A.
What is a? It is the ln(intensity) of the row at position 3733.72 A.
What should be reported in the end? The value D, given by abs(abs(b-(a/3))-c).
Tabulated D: 1.23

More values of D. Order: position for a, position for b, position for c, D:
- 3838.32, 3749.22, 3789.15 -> 1.16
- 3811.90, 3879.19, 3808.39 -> 0.67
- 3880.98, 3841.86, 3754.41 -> 1.10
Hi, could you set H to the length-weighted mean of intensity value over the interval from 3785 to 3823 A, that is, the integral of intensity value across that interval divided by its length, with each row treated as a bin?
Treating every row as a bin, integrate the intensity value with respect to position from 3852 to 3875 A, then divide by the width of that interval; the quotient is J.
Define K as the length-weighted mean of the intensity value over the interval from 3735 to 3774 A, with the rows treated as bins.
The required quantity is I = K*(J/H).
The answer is 25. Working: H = 18.8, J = 24.4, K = 19.0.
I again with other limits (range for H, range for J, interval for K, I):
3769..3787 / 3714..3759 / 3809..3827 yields 24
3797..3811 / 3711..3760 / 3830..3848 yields 27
